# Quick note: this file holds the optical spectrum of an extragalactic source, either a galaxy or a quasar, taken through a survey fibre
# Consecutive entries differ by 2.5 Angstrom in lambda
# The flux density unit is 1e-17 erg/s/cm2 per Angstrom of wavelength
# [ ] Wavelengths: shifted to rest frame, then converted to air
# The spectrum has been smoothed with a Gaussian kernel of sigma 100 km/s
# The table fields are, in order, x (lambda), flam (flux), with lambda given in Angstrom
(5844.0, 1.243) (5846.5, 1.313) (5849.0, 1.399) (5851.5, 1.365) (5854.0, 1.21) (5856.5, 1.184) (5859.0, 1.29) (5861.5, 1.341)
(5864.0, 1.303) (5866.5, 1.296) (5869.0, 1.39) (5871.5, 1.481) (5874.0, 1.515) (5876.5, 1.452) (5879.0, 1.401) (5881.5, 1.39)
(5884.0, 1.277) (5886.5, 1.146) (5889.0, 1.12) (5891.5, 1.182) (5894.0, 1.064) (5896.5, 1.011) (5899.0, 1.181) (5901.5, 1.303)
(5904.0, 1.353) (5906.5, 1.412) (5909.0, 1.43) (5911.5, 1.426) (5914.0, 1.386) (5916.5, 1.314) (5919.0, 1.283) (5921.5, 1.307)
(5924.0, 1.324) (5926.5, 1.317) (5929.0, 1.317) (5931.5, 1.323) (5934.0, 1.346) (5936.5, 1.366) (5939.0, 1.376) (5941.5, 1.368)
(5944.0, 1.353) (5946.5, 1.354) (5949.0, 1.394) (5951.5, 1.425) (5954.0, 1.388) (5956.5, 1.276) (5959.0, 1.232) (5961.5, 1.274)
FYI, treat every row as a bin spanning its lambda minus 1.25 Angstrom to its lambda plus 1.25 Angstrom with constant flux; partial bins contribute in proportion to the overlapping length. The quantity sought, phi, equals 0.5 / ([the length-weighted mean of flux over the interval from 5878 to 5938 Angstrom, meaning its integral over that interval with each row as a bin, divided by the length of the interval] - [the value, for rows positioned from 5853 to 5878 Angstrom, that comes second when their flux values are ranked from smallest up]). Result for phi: 6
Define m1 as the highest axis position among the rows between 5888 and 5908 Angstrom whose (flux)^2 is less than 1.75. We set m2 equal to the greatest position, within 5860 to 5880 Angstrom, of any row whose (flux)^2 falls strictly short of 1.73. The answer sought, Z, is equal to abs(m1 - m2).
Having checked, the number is 35.0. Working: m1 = 5901.5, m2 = 5866.5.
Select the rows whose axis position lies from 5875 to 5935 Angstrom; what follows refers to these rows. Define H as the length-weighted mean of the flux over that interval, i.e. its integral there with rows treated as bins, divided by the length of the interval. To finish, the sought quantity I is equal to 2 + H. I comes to 3.30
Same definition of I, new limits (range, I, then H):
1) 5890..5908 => 3.22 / 1.22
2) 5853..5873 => 3.32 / 1.32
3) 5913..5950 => 3.34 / 1.34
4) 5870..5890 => 3.35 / 1.35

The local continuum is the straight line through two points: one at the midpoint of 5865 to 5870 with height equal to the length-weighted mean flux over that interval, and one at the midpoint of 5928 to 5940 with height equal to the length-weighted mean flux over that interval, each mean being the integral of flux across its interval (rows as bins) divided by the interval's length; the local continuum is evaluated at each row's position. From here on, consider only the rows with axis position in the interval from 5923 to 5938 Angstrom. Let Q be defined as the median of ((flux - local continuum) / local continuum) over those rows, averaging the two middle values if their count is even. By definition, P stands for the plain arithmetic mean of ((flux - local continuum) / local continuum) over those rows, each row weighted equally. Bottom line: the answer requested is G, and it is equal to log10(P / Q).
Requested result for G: -0.22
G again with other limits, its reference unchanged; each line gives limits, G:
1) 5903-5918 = -0.11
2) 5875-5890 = 0.80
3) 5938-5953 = 0.09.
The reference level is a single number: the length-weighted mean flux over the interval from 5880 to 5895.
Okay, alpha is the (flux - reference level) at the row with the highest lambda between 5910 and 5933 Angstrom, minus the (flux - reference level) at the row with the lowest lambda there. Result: -0.1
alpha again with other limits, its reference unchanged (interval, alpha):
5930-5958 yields 0.0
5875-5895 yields -0.4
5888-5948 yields 0.2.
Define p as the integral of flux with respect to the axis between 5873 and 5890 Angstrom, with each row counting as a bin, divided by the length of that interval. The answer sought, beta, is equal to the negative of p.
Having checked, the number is -1.33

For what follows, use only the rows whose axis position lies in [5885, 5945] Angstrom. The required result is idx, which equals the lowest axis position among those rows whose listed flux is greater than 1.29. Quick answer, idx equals 5901.5 Angstrom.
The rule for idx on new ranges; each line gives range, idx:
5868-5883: 5869.0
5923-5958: 5924.0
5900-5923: 5901.5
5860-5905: 5861.5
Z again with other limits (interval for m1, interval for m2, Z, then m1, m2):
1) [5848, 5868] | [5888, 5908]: 35.0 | 5866.5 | 5901.5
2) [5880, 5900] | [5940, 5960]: 60.0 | 5899.0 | 5959.0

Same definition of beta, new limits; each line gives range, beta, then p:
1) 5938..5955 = -1.38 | 1.38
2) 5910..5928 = -1.34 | 1.34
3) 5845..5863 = -1.30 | 1.30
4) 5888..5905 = -1.17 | 1.17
